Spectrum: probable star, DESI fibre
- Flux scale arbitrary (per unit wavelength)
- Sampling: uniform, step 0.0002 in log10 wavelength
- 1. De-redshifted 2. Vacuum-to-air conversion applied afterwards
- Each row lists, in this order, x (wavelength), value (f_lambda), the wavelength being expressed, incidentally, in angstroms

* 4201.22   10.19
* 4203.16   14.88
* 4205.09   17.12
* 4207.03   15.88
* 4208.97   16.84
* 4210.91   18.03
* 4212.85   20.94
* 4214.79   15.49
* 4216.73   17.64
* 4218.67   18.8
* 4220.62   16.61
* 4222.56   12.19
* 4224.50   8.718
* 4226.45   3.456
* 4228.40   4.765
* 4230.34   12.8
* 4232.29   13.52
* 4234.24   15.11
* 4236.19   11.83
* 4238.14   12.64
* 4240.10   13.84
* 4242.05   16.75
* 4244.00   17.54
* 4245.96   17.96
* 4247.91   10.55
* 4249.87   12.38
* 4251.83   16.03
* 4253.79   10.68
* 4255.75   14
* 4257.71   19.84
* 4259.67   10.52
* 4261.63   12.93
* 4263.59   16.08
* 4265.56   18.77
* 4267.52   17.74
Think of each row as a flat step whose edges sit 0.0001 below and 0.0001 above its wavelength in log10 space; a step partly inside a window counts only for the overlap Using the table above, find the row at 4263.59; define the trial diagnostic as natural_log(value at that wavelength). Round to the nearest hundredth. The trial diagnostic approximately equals 2.78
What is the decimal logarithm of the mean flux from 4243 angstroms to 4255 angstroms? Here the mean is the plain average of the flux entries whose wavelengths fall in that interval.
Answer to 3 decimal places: 1.152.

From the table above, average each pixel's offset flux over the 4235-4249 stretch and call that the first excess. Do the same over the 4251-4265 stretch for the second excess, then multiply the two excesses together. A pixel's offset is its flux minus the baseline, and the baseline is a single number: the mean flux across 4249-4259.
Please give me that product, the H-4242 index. 0.0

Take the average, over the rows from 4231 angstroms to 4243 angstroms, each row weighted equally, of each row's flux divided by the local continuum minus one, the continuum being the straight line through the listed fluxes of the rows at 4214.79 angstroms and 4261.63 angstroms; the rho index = -0.02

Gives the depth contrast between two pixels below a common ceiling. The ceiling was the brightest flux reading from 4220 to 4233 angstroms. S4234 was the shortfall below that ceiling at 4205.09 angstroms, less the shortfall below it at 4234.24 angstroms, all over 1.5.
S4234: -1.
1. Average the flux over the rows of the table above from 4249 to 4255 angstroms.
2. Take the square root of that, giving 3.6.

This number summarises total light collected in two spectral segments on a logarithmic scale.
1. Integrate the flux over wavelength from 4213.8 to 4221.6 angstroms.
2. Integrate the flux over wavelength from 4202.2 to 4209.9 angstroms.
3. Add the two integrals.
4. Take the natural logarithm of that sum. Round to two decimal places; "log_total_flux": 5.55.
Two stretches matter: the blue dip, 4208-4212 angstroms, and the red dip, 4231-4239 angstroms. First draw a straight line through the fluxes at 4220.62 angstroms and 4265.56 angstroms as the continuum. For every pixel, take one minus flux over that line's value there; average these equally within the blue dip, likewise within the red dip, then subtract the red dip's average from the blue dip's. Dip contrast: -0.32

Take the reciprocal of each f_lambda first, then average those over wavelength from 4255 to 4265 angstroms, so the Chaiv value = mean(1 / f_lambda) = 0.071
